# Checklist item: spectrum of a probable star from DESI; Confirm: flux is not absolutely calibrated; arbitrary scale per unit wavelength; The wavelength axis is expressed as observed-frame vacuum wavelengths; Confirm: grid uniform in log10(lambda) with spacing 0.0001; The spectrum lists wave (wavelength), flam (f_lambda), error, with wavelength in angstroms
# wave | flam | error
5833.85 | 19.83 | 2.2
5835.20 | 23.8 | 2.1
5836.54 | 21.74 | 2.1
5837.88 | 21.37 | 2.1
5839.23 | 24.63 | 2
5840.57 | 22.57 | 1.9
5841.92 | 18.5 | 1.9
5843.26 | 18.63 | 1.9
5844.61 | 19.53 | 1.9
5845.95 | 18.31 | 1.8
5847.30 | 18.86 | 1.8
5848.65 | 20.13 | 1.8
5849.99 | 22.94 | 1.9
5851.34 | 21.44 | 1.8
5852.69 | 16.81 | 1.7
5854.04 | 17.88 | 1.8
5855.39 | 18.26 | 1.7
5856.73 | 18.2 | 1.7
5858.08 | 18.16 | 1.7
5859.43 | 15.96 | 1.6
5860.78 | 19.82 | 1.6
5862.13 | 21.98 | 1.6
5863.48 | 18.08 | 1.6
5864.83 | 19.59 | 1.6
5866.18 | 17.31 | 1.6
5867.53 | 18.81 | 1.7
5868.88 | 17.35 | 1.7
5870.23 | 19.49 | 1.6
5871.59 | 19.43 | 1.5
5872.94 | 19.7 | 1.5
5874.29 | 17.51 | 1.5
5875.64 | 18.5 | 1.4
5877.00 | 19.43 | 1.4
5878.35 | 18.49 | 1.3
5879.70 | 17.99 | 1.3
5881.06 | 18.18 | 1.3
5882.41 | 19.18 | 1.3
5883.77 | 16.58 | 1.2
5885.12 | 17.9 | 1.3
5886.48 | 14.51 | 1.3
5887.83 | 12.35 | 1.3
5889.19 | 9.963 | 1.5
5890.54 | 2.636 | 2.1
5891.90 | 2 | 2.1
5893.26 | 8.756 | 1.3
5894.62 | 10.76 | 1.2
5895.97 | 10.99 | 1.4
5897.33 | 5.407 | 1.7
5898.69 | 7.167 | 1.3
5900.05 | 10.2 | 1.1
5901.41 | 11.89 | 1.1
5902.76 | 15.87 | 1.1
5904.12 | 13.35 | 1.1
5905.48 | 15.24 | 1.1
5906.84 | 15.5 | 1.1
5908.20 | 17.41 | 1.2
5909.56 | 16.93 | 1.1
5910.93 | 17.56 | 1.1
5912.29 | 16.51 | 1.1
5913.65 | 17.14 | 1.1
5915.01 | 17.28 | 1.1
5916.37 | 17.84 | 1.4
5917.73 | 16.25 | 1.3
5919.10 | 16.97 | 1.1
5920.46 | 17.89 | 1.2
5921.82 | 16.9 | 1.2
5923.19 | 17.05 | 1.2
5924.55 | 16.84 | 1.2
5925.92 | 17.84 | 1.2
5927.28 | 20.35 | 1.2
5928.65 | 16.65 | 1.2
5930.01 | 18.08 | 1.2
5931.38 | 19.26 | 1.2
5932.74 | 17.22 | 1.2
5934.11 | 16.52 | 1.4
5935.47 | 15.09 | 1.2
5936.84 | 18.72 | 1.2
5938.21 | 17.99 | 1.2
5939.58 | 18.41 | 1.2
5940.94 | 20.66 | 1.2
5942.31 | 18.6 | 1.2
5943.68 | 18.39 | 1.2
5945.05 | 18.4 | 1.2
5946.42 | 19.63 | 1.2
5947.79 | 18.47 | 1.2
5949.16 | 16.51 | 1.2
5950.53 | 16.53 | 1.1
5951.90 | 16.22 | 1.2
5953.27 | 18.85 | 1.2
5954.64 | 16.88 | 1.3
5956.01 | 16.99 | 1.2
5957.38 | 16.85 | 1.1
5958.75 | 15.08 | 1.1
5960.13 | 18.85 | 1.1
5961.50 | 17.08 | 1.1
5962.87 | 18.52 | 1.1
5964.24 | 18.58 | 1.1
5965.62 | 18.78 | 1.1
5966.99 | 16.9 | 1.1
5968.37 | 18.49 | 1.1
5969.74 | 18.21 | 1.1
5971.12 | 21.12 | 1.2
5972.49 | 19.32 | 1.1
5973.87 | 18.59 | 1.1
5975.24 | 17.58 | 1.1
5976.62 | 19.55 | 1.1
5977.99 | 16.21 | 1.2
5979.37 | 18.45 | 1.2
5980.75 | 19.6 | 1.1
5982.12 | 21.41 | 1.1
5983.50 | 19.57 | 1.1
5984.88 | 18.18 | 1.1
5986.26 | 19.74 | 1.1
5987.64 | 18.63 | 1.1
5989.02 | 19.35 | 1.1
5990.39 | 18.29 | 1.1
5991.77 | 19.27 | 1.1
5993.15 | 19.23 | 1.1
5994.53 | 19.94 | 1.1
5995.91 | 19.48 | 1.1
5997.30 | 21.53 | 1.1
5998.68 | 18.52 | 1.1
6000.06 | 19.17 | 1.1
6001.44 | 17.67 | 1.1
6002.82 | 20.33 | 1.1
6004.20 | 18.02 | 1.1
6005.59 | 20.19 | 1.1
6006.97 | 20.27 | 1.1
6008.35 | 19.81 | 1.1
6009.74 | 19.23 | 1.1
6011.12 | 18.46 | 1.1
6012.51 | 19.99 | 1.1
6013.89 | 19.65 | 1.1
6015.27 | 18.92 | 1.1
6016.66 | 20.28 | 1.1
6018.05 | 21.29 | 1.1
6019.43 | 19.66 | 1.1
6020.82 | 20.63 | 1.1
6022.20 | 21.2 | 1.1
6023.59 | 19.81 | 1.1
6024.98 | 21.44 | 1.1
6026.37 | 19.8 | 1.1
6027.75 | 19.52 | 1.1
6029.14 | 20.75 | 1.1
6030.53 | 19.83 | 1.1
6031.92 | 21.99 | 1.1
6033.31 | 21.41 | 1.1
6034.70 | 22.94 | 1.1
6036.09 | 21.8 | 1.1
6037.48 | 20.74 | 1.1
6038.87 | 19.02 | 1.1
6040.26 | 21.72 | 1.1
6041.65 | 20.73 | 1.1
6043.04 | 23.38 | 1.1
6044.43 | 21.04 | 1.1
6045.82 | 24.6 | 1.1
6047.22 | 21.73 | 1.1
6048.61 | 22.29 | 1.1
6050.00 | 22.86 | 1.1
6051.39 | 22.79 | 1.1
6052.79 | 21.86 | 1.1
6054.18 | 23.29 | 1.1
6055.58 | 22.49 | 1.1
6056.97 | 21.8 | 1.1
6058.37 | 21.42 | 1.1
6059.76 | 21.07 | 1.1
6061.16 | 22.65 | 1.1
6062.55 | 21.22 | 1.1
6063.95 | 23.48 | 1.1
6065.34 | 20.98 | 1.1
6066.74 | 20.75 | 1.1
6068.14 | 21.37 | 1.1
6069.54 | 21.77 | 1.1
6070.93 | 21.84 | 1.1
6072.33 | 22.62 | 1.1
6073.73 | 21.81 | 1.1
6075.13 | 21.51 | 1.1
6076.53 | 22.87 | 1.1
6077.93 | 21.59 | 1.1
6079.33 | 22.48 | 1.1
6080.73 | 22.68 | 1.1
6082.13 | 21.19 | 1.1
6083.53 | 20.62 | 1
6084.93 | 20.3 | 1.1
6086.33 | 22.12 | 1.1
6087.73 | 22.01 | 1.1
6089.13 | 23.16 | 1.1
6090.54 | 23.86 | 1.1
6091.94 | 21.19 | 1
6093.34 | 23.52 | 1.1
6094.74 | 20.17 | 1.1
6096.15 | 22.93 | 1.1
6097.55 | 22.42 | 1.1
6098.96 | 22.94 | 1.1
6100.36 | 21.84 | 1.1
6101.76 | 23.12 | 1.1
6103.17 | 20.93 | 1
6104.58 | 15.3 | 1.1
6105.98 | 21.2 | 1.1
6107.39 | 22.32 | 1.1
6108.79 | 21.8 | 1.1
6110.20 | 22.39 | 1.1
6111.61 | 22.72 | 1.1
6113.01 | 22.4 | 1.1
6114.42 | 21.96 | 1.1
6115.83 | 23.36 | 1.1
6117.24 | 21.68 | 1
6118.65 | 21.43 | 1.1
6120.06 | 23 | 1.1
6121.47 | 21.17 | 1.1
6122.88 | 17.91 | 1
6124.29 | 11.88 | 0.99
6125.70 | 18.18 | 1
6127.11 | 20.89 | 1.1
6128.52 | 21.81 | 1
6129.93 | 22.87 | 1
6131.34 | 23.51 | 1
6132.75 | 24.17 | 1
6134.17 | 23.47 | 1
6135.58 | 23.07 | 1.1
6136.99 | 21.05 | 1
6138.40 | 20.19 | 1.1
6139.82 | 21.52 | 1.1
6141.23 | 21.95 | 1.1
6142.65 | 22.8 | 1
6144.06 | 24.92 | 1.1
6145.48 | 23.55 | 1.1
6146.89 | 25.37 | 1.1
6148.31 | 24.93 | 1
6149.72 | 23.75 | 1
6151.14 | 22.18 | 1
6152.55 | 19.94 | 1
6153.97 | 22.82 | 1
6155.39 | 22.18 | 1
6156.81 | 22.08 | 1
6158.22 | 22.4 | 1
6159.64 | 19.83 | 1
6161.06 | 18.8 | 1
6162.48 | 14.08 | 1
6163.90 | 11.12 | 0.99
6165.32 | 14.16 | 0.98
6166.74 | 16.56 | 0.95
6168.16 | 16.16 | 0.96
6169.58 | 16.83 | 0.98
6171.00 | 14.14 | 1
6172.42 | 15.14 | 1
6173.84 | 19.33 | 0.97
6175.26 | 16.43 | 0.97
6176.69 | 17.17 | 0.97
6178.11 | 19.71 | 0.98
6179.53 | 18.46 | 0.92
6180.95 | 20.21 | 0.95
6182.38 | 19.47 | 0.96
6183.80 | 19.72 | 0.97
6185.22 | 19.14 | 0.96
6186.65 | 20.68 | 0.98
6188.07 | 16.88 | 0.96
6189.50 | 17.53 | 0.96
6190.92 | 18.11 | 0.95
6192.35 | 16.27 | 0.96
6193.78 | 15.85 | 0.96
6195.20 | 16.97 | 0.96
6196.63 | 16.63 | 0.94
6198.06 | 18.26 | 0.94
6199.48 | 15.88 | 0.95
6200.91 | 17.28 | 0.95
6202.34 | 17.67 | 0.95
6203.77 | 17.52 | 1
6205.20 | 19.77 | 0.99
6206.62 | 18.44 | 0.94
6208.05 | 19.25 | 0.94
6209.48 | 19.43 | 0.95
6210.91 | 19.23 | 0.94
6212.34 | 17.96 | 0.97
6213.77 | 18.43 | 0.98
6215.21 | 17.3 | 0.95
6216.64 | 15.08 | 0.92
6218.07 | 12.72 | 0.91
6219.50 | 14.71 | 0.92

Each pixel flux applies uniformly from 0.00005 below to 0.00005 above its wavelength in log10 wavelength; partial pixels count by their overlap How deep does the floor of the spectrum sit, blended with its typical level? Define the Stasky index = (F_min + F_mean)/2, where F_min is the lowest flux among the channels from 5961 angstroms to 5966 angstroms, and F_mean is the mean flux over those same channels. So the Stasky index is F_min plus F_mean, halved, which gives 18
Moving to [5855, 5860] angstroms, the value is 17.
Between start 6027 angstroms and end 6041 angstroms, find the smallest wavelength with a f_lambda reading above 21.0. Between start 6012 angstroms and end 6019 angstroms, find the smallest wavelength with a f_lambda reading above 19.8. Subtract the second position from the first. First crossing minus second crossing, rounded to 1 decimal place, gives 19.4 angstroms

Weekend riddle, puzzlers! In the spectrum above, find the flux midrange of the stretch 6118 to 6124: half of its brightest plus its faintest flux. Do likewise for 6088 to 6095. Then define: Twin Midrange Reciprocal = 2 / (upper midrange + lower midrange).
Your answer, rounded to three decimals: 0.047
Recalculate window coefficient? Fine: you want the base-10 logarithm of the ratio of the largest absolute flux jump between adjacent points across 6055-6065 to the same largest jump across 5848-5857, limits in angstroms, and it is -0.31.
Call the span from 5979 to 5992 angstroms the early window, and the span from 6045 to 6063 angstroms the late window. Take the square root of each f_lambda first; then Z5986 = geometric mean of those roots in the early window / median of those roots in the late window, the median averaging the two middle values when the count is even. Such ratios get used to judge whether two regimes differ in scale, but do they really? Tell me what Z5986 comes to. 0.93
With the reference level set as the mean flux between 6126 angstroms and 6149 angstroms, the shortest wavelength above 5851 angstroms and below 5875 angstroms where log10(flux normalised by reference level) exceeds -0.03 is 5851.34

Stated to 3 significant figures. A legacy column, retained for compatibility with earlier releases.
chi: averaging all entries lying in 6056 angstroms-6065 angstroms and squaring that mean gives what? 481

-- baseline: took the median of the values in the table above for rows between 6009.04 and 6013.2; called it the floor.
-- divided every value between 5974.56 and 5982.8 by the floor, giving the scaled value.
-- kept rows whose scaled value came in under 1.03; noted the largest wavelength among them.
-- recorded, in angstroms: 5980.75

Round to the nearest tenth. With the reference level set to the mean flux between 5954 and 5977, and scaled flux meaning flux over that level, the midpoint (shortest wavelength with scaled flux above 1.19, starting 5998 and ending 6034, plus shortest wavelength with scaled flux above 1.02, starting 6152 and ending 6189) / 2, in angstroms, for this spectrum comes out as 6092.2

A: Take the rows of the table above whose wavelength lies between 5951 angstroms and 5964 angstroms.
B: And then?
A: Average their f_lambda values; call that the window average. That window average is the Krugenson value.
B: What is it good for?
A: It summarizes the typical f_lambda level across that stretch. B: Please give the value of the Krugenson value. 17.3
